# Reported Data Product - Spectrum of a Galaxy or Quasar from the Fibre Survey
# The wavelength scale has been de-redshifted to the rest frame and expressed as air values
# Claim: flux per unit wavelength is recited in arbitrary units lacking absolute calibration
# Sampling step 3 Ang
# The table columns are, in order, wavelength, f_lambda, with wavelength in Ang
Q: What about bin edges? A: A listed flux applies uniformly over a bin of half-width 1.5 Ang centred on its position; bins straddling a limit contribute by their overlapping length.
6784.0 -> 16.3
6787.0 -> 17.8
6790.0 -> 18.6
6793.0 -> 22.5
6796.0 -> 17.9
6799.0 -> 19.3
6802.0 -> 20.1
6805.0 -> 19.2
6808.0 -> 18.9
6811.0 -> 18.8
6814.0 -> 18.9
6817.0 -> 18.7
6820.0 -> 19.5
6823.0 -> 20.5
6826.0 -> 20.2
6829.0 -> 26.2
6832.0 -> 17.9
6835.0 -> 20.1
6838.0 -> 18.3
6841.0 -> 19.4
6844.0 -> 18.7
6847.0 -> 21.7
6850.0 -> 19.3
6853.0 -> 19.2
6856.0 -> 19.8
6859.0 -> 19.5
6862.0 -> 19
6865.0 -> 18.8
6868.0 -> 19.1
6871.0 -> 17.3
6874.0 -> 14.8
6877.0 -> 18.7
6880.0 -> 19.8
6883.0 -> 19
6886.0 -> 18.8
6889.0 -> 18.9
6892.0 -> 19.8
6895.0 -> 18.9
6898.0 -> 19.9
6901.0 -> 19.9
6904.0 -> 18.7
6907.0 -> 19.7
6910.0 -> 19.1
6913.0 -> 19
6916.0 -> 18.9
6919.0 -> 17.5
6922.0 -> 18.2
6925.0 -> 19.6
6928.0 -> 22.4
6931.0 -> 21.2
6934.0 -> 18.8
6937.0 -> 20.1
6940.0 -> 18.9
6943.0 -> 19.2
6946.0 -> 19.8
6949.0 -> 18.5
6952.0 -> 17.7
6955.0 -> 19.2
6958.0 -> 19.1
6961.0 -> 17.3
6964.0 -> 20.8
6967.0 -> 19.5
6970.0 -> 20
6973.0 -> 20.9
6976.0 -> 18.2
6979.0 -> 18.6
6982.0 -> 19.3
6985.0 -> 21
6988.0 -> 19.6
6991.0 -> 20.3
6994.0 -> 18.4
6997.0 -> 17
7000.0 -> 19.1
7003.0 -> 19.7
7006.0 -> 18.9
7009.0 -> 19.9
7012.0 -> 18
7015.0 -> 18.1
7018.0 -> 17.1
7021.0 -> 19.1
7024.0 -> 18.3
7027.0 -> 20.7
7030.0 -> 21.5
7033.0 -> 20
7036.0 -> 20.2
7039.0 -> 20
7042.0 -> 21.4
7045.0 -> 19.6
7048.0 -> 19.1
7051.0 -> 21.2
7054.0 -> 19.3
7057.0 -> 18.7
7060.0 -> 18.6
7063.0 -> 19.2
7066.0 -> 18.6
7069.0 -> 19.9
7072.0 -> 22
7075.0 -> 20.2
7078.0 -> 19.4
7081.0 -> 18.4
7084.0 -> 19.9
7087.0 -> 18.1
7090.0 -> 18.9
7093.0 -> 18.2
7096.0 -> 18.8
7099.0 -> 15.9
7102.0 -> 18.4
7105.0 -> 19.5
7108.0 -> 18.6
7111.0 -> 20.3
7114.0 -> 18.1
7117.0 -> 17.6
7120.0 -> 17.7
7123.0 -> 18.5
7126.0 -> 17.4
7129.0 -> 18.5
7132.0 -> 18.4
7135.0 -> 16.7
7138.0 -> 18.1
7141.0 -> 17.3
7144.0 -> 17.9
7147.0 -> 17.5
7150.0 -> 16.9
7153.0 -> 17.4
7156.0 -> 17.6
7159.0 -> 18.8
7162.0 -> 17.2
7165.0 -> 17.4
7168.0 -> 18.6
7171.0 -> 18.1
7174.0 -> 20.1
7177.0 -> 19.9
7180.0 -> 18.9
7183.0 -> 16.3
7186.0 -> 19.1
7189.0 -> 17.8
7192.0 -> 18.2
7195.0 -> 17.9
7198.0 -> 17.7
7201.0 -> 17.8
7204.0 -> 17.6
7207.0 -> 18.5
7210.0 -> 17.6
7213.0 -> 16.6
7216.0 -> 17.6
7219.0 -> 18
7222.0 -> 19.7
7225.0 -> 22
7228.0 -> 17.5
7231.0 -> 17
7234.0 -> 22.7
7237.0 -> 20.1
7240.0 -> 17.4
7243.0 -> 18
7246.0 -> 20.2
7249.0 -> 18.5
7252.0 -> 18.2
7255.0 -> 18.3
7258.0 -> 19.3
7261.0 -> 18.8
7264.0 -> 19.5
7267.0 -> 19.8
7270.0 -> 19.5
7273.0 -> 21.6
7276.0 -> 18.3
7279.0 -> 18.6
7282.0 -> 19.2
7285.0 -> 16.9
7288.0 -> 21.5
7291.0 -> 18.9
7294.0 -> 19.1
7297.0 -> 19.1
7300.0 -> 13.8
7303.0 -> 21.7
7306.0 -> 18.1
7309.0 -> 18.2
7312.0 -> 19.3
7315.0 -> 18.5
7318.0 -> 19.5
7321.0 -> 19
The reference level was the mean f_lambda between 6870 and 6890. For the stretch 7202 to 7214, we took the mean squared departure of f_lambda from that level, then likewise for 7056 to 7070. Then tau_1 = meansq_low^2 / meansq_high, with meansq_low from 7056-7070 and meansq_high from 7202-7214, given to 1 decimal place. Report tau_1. 1.0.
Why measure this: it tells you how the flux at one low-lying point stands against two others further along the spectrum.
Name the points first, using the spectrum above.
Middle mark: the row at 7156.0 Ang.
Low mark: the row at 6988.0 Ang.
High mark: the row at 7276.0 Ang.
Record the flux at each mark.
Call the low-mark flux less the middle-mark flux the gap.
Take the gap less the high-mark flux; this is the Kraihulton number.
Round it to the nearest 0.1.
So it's -16.3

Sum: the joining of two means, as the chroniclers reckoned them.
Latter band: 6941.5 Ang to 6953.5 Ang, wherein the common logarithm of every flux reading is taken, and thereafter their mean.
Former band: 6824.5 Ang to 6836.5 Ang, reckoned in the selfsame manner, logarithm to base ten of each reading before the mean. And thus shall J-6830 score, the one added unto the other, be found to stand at 2.59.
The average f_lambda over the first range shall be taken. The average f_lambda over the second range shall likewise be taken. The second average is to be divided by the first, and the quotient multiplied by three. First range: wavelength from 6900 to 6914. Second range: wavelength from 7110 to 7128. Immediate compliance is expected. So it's 2.84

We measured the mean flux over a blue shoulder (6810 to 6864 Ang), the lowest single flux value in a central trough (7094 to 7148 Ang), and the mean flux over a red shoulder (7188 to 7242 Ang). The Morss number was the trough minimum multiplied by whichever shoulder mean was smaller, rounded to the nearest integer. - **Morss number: 293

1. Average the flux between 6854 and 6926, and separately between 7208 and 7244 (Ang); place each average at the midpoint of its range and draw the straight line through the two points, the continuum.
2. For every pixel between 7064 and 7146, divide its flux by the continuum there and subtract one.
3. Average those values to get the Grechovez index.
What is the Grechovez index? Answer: -0.010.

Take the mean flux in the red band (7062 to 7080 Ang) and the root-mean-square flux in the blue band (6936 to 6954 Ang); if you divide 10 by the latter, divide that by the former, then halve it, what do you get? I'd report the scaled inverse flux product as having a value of 0.0132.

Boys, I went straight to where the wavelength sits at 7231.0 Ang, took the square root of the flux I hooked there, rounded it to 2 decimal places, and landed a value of 4.12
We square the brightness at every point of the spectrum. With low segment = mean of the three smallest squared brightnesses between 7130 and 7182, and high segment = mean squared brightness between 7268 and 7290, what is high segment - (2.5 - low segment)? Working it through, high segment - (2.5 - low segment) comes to 662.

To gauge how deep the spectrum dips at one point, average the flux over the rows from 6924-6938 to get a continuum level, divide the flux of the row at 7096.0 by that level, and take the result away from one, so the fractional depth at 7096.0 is 0.08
